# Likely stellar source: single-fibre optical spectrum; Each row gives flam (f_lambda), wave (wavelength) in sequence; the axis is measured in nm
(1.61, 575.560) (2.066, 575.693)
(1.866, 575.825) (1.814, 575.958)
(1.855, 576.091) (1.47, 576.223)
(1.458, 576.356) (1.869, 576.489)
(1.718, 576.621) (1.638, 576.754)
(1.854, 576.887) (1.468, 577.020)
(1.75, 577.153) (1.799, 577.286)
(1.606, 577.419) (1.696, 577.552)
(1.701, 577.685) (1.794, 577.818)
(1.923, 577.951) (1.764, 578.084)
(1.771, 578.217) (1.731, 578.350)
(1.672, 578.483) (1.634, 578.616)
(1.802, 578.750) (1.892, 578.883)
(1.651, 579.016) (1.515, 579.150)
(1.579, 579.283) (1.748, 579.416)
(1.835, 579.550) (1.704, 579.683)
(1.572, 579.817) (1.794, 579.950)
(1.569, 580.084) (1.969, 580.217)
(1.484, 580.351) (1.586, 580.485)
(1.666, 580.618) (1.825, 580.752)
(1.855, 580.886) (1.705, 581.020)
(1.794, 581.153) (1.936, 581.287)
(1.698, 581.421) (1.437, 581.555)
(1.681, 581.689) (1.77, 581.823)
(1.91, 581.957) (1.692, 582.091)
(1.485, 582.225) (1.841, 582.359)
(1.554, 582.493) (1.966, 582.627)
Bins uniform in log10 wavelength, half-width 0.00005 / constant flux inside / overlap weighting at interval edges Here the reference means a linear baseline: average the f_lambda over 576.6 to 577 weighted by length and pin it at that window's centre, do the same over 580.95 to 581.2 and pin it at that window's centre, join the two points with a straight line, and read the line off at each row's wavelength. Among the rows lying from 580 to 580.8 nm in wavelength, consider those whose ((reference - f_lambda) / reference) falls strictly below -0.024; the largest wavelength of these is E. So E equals 580.752 nm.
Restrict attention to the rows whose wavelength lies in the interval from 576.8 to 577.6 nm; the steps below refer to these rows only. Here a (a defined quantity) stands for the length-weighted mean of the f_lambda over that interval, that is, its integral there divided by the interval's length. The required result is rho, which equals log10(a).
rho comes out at 0.229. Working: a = 1.693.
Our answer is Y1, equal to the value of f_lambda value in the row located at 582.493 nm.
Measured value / 1.554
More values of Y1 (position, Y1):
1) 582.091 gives 1.692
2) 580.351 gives 1.484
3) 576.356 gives 1.458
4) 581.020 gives 1.705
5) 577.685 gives 1.701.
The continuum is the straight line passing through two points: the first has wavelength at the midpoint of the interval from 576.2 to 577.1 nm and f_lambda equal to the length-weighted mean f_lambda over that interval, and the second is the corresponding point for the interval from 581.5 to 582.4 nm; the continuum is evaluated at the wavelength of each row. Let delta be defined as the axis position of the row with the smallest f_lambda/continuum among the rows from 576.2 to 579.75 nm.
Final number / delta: 576.356 nm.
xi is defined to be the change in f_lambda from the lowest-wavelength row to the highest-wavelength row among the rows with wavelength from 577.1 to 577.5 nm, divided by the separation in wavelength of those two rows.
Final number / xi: -0.5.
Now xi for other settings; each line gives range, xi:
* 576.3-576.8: 0.5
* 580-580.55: 0.0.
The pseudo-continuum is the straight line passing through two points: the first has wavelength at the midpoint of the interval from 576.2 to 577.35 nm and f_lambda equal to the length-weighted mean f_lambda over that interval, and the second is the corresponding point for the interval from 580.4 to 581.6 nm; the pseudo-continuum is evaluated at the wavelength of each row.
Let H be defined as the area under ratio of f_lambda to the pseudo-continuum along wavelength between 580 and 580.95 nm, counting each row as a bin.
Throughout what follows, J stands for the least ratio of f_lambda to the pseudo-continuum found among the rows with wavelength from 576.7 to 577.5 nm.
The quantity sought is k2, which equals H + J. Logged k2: 1.8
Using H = 0.9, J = 0.875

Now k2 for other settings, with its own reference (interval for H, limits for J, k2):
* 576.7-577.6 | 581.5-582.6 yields 1.7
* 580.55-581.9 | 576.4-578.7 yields 2.2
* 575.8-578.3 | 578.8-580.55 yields 3.4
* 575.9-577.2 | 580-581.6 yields 2.1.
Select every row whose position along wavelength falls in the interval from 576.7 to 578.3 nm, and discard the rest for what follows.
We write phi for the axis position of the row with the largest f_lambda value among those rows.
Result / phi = 577.951 nm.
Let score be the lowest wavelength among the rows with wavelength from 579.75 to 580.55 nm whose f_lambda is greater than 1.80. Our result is 580.217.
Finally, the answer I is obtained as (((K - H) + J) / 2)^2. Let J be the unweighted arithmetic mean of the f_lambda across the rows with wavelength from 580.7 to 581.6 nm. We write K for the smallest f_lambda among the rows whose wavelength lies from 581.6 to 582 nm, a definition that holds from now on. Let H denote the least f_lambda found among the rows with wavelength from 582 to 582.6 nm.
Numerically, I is 0.9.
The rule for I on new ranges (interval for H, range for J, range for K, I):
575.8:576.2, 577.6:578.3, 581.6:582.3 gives 0.5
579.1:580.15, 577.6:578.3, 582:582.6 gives 0.8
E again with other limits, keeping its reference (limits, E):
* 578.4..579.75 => 579.550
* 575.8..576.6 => 576.489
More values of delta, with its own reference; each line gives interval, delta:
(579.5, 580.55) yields 580.351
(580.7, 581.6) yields 581.555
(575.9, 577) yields 576.356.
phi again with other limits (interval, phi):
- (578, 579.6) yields 578.883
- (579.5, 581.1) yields 580.217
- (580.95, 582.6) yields 581.287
